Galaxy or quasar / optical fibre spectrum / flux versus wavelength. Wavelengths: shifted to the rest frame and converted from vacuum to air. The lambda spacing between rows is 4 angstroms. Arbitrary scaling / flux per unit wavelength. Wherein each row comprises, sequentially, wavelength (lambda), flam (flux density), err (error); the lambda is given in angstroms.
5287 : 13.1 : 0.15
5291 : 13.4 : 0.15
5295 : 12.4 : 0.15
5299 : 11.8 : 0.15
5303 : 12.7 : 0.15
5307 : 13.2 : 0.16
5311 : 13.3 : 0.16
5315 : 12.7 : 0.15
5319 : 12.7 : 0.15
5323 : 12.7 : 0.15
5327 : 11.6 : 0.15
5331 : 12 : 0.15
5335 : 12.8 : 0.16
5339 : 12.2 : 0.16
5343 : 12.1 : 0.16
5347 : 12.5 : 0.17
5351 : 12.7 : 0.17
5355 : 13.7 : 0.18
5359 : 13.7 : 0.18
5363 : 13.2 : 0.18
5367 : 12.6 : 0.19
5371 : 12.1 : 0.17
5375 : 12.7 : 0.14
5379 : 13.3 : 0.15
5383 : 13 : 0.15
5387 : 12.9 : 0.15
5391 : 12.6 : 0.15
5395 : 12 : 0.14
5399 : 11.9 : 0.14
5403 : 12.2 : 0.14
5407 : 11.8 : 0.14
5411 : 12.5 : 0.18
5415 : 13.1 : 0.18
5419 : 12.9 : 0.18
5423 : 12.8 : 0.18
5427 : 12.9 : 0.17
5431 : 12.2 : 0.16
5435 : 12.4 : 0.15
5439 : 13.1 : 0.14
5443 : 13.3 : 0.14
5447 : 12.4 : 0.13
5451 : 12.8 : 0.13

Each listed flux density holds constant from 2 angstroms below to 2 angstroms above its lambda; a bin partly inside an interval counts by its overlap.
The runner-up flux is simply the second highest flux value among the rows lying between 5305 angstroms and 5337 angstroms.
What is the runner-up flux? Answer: 13.2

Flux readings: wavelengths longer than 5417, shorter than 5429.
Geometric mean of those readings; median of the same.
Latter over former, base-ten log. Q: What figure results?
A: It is 0.0011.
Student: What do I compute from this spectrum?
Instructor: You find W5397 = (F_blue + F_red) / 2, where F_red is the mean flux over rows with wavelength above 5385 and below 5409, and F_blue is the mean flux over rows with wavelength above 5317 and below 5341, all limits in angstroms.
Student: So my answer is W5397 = 12.28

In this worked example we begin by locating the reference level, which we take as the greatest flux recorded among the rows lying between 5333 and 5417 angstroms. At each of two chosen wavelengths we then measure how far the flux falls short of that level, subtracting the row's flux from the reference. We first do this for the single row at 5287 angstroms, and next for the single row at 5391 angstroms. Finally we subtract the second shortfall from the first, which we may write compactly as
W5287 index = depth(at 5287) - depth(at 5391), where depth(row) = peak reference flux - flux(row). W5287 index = -0.5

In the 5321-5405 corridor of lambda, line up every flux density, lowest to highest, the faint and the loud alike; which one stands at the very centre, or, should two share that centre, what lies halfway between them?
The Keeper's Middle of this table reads 12.60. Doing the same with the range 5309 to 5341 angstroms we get 12.70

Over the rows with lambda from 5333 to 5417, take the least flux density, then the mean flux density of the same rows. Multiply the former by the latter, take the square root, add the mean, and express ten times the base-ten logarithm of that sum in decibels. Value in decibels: 14.0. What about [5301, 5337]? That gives 13.9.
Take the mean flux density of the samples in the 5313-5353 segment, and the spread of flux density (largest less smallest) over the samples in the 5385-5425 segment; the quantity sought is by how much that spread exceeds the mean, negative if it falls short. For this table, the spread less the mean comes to -11.10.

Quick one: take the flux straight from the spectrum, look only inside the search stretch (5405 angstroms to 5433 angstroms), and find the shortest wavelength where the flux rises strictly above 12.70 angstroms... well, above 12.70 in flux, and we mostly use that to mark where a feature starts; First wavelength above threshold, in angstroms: 5415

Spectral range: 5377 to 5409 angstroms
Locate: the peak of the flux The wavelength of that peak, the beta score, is 5379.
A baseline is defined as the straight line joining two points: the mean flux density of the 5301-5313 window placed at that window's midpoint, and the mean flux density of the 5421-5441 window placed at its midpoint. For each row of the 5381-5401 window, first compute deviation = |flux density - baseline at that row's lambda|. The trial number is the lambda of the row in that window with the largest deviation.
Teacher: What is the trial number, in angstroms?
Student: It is 5399 angstroms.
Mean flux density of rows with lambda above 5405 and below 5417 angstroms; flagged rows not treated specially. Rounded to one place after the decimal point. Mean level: 12.5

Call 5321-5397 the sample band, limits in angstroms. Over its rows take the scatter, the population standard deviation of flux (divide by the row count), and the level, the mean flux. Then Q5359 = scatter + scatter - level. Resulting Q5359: -11.54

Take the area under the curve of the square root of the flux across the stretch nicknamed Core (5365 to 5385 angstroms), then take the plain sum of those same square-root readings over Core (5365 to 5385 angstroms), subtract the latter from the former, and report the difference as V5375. 53.5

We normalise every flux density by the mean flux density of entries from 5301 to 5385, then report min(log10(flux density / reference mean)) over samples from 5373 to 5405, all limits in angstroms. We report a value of -0.030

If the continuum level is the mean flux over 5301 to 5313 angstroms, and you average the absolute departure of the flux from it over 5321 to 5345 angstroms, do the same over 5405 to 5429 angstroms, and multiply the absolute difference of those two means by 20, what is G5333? 8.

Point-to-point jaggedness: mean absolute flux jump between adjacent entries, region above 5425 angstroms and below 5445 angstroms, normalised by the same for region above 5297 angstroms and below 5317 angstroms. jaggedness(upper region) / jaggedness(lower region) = 0.86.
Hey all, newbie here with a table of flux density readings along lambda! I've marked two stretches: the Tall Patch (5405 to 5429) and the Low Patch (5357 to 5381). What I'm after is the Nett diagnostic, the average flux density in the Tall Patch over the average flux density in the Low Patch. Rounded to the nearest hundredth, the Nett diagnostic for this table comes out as 0.98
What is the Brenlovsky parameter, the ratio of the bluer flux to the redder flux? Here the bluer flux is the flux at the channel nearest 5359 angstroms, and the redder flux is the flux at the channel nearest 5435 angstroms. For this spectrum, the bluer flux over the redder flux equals 1.10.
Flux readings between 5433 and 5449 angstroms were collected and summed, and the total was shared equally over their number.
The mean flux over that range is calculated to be 12.8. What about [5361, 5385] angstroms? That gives 12.8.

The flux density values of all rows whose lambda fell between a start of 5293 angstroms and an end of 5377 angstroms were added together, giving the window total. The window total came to 265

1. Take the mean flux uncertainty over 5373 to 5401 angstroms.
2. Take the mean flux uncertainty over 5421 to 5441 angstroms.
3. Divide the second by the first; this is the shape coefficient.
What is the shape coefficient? 1.10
